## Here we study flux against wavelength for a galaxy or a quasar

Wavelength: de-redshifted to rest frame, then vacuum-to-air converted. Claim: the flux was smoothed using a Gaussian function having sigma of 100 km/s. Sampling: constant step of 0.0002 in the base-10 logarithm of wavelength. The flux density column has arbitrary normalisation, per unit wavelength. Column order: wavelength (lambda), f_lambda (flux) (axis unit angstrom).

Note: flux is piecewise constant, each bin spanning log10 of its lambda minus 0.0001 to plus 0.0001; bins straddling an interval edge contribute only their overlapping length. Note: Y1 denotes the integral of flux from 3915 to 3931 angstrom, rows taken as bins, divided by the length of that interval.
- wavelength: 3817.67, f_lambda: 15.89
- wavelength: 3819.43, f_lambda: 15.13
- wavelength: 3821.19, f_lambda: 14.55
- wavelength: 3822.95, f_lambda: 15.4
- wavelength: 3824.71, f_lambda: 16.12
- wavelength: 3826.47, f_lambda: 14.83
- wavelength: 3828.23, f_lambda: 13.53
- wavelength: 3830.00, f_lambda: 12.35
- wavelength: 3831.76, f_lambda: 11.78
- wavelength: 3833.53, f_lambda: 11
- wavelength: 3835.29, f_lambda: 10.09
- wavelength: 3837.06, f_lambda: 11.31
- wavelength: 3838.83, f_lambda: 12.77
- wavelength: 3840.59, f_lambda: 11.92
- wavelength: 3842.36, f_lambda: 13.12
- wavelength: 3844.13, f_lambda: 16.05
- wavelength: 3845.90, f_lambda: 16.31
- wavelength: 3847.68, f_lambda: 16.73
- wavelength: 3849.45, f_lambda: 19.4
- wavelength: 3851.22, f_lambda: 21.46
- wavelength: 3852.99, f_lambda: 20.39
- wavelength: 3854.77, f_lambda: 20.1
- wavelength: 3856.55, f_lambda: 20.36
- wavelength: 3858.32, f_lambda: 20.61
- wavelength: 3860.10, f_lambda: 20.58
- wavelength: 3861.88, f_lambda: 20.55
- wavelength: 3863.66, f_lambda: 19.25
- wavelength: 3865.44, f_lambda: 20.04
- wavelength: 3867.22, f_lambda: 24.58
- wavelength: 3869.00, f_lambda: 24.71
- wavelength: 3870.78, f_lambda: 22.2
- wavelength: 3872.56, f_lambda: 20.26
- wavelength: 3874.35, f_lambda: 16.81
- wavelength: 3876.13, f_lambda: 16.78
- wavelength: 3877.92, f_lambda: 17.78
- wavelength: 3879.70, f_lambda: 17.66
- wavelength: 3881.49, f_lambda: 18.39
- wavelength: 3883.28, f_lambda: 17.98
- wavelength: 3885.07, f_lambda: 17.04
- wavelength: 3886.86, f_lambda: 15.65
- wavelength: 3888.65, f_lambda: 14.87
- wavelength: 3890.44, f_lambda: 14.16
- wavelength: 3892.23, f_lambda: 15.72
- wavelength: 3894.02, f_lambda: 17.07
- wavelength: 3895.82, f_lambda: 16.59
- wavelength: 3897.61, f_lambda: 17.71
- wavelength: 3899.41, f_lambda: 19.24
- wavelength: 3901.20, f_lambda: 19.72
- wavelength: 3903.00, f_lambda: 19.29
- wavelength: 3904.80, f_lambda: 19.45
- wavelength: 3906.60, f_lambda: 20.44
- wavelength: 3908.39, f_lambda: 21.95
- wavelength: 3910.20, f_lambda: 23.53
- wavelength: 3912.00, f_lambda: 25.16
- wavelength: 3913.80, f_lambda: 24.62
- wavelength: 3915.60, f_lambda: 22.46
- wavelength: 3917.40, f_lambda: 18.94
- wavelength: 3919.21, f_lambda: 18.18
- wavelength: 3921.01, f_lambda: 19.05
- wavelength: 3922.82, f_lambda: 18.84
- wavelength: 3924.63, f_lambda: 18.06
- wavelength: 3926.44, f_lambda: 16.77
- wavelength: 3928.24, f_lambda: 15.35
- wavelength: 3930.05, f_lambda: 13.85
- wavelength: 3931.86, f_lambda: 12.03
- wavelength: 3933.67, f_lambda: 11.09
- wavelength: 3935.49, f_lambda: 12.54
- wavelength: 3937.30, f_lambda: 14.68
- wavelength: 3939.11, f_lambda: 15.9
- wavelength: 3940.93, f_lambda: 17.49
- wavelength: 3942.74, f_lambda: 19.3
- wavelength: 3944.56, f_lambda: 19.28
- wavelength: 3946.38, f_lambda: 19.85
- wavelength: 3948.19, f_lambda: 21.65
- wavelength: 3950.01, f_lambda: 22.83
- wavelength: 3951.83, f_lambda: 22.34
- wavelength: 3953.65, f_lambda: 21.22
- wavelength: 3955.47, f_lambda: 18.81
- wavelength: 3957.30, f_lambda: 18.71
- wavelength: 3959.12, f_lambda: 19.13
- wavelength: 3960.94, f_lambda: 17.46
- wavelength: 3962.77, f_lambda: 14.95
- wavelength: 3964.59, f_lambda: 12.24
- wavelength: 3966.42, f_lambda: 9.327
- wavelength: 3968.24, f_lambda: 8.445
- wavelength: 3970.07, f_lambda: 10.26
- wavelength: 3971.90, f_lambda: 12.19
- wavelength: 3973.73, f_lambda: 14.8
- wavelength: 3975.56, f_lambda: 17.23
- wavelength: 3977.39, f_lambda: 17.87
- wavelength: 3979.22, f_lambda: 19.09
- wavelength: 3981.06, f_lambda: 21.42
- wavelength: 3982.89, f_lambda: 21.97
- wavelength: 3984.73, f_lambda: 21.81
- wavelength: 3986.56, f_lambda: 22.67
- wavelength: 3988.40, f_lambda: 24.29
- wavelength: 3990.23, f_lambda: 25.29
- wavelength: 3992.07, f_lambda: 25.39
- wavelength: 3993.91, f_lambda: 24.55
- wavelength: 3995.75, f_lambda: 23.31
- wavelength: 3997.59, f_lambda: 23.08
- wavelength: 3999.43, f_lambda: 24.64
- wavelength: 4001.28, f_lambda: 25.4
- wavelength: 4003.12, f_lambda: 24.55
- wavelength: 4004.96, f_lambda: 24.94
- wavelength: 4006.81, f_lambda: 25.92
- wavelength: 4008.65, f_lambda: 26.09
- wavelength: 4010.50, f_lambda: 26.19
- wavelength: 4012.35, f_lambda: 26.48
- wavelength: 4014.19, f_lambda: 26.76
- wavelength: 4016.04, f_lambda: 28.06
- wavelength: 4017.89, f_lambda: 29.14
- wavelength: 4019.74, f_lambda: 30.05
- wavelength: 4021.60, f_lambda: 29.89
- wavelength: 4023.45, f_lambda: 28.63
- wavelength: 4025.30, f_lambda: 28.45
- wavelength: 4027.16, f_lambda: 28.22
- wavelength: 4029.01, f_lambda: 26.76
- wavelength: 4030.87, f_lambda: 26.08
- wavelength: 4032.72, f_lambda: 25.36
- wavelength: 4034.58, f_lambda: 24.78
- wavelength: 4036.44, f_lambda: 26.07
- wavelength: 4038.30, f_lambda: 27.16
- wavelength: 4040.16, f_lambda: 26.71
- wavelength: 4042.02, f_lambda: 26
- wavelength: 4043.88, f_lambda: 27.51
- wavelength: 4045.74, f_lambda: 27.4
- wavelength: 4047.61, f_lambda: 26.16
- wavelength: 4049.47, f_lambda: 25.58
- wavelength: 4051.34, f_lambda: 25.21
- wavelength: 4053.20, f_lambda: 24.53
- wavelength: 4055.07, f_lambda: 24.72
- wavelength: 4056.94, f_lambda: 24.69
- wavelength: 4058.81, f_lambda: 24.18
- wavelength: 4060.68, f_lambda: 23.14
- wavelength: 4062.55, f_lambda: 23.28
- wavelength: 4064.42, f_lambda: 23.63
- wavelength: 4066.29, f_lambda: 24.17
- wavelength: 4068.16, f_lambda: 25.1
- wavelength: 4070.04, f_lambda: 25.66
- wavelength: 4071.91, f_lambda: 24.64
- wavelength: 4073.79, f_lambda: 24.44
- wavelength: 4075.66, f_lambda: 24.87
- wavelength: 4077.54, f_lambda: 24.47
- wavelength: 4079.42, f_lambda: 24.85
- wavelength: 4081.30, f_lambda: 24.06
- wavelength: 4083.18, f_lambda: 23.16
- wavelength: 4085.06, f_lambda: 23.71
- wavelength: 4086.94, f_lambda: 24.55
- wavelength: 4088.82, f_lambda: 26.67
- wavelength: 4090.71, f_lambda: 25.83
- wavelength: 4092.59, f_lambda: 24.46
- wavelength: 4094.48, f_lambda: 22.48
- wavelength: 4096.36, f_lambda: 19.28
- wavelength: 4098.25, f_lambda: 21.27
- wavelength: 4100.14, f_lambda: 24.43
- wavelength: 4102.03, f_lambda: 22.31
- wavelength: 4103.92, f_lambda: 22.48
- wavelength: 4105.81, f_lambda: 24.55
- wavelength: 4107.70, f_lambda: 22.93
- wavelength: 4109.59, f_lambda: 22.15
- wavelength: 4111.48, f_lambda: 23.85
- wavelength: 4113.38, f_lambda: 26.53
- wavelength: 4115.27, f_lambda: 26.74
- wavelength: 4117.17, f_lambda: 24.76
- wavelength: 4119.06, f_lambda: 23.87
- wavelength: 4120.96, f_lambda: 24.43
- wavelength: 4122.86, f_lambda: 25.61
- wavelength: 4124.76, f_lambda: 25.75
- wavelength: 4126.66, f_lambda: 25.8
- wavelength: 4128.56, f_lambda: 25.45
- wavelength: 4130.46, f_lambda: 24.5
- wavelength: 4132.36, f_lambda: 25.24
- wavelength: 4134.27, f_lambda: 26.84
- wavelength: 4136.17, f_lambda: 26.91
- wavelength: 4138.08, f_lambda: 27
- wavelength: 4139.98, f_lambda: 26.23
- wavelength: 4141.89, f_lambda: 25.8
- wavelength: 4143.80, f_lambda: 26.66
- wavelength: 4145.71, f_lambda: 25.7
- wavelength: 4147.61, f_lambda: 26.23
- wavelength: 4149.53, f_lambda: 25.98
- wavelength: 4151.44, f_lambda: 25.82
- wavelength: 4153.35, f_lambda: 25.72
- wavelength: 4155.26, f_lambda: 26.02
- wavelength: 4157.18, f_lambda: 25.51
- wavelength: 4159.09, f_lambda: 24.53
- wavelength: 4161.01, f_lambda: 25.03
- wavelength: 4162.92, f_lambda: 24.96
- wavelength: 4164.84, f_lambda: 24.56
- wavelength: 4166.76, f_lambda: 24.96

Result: 17.8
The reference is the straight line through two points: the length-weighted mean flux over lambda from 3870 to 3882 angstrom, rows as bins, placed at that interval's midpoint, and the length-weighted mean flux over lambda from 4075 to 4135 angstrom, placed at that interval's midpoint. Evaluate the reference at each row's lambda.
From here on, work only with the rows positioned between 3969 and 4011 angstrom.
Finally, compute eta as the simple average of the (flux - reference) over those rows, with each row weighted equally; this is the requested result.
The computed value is 0.5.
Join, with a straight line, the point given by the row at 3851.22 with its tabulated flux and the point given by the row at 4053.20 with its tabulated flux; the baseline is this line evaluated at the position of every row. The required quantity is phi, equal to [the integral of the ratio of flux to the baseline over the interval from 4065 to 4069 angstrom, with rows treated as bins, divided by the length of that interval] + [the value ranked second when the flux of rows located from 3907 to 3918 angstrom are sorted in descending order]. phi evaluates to 26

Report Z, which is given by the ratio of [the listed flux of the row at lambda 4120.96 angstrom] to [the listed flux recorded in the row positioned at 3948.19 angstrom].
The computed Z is 1.1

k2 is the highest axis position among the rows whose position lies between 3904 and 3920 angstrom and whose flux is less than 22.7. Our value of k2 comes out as 3919.21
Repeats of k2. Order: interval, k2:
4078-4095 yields 4094.48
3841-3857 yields 3856.55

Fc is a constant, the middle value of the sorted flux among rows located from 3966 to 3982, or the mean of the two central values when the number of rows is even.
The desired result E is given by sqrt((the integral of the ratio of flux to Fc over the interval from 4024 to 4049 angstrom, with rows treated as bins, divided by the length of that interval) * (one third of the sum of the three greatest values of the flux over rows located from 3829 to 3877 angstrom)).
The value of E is 6.6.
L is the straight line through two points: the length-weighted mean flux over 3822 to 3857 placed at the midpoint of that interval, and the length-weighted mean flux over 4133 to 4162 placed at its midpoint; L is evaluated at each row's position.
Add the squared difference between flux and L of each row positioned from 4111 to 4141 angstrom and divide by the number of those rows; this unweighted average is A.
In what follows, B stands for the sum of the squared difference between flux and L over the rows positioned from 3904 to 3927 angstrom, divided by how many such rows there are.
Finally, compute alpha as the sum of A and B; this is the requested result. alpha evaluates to 16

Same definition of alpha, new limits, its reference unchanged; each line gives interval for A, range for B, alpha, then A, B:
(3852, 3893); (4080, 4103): 20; 16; 4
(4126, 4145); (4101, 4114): 4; 1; 3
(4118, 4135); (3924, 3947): 15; 1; 15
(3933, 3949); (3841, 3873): 36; 14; 22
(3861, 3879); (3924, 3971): 48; 24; 24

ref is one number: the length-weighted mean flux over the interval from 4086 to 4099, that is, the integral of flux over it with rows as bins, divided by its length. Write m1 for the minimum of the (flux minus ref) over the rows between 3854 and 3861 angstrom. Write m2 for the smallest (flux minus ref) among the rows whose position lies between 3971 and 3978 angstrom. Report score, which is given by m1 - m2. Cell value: 8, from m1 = -3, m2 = -11.3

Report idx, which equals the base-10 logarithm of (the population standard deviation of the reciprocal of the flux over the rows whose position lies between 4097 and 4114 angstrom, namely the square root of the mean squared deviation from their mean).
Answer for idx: -2.57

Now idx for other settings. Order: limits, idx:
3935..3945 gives -2.01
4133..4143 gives -3.18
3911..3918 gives -2.29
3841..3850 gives -2.10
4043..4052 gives -2.87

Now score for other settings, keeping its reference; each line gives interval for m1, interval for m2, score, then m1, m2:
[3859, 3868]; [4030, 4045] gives -6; -4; 1.2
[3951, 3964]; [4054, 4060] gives -9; -9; 0.6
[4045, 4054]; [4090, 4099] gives 5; 1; -4.3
